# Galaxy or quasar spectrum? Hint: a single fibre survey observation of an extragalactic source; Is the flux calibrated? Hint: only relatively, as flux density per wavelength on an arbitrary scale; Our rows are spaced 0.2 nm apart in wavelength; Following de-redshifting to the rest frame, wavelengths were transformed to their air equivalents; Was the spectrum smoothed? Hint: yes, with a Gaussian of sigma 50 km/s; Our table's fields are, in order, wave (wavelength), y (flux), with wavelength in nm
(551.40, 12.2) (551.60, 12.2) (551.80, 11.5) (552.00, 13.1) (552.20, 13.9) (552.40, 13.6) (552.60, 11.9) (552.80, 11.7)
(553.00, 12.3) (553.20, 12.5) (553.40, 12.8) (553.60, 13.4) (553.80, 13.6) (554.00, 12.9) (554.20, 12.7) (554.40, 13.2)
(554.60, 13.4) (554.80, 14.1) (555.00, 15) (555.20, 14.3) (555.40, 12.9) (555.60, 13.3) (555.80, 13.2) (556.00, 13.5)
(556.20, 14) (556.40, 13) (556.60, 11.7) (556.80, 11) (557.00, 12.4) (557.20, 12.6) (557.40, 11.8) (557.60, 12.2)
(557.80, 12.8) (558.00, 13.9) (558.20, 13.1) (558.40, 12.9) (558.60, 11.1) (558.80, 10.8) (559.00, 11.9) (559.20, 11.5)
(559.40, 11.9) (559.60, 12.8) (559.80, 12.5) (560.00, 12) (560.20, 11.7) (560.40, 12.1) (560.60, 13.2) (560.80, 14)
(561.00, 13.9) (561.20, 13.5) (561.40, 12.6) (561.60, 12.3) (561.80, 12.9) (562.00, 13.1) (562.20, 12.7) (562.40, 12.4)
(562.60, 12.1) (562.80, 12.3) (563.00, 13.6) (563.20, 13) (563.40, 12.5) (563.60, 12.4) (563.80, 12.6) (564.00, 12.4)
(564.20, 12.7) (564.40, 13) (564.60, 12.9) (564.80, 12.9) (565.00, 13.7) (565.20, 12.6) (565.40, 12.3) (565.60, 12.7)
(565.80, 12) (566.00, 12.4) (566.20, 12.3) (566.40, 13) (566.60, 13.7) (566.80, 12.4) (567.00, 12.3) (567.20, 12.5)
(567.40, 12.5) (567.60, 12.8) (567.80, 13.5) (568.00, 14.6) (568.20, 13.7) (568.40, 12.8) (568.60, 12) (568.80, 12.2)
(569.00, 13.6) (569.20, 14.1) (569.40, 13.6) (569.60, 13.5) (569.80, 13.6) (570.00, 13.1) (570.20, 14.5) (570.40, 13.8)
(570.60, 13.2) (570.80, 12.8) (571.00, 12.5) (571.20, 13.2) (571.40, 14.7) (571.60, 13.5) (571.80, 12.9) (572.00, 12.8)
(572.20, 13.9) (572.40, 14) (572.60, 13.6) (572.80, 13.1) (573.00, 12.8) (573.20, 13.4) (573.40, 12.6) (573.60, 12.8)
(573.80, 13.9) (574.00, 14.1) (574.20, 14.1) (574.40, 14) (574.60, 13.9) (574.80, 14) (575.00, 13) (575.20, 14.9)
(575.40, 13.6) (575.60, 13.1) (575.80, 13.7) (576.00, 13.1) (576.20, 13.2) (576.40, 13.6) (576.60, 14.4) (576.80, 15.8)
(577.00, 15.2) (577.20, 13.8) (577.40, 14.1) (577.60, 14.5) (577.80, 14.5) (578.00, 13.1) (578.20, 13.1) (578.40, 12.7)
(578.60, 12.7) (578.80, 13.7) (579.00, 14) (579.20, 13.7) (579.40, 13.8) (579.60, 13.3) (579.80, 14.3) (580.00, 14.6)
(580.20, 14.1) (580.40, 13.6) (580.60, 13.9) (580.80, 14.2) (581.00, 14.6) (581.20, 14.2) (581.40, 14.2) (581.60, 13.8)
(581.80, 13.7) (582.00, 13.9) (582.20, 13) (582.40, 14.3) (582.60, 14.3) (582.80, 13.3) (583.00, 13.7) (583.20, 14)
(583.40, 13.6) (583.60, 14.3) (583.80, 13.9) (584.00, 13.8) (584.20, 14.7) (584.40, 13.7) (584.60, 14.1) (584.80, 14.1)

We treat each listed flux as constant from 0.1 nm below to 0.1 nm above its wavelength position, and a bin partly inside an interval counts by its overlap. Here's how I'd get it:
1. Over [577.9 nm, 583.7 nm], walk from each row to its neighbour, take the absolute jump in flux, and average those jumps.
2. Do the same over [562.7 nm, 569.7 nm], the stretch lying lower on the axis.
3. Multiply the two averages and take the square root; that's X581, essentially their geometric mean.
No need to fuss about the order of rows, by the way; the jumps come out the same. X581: 0.47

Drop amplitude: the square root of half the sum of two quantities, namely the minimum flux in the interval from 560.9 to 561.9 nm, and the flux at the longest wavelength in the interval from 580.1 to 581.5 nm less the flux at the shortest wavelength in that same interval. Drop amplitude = 2.49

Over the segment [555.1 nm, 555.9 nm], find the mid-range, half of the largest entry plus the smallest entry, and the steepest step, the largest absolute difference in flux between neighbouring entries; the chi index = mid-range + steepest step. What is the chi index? 15.0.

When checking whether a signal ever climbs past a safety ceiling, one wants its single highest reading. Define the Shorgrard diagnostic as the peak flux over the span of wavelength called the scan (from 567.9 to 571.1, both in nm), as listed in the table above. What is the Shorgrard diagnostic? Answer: 14.6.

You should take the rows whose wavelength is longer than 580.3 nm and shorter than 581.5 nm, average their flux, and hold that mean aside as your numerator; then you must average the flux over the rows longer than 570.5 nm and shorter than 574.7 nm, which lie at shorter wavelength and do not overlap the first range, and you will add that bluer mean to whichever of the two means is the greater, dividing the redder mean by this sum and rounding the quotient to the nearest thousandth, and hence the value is 0.513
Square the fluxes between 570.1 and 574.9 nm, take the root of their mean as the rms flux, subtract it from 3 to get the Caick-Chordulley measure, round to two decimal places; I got -10.52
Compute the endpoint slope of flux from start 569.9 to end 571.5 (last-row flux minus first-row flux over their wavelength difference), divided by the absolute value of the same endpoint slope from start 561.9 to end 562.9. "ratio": 1.1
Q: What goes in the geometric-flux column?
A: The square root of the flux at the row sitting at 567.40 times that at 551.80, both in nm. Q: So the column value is 12.0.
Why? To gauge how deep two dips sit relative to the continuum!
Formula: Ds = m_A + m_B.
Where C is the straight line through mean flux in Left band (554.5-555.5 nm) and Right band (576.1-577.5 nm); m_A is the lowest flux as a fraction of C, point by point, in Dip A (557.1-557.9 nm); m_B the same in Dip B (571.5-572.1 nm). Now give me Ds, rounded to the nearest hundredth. 1.74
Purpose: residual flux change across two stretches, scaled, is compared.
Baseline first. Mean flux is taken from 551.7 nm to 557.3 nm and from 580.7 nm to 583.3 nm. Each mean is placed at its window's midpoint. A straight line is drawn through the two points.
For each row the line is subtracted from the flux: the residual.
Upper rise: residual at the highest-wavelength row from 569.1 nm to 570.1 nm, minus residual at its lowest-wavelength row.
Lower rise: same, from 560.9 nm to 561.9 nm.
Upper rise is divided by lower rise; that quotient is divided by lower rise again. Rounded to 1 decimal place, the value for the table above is -1.0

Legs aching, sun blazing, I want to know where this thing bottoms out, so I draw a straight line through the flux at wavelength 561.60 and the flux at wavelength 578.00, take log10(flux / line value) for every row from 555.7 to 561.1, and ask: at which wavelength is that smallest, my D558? 558.80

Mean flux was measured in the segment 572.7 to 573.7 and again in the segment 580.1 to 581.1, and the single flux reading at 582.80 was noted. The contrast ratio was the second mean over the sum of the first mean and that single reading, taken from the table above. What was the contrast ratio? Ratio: 0.537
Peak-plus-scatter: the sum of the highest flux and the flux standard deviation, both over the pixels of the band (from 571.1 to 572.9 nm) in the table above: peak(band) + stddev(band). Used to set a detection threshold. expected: 15.3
